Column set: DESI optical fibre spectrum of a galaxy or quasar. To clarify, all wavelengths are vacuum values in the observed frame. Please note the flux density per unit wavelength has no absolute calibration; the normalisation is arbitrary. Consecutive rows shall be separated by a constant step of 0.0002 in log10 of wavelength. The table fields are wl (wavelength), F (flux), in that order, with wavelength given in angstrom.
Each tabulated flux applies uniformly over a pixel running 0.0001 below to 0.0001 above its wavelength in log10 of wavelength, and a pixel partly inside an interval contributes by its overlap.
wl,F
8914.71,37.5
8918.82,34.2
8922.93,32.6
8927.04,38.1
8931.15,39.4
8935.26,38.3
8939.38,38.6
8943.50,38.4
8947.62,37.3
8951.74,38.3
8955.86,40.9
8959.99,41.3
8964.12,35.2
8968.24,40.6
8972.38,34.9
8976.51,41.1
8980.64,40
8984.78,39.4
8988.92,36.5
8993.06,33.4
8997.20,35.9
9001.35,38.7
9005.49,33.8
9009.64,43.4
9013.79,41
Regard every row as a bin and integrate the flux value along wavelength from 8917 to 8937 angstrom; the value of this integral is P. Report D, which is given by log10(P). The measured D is 2.86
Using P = 731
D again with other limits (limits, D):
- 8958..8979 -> 2.91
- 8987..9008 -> 2.88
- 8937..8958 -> 2.91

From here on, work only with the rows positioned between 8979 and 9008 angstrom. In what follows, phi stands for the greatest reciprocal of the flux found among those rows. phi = 0.0299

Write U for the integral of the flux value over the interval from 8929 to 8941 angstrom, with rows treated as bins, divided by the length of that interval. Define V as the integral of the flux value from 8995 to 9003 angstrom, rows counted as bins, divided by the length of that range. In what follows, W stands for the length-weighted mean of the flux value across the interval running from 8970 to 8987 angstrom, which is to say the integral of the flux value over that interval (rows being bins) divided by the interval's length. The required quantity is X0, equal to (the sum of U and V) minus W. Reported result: 37.1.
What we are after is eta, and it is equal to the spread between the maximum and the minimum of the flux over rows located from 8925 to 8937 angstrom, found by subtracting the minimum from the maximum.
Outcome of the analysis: 1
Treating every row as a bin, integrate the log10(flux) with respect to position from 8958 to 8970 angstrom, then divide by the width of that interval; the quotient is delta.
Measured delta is 1.59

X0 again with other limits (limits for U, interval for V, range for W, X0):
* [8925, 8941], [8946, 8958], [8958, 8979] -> 38.9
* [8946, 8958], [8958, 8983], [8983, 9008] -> 41.4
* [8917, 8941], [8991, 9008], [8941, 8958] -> 33.8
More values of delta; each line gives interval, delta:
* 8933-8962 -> 1.59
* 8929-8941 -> 1.59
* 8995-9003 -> 1.57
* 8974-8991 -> 1.59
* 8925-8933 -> 1.59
